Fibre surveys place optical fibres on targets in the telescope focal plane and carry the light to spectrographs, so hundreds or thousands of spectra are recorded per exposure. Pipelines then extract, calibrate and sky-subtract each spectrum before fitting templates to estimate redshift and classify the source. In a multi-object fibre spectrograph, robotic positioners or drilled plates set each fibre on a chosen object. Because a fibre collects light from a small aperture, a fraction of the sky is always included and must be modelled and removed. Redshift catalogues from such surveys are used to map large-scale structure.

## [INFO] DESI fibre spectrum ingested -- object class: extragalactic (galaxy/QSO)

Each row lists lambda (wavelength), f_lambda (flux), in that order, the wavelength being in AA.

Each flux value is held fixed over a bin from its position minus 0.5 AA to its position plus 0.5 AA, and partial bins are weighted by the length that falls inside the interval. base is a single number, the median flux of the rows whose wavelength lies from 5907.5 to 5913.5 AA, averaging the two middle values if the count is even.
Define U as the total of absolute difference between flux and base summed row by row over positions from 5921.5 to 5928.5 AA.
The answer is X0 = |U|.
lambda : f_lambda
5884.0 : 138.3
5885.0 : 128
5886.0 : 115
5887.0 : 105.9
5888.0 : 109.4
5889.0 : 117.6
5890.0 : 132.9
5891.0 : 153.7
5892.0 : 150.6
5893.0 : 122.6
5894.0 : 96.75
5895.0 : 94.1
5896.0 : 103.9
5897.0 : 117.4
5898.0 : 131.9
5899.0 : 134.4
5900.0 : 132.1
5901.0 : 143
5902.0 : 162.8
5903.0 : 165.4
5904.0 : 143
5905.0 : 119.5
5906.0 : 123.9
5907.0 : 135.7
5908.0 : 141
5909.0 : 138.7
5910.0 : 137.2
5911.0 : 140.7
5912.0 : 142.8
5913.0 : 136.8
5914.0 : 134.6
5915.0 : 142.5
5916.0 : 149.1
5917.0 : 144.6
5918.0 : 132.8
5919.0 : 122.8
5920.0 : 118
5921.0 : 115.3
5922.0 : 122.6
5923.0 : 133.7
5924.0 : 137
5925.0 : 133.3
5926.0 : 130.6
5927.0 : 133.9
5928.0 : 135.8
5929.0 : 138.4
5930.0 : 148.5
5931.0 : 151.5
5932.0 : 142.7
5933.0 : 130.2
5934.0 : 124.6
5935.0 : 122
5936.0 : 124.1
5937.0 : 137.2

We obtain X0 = 51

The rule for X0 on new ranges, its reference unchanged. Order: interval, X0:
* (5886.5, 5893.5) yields 135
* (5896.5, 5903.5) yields 95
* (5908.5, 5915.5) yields 18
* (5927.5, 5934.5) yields 53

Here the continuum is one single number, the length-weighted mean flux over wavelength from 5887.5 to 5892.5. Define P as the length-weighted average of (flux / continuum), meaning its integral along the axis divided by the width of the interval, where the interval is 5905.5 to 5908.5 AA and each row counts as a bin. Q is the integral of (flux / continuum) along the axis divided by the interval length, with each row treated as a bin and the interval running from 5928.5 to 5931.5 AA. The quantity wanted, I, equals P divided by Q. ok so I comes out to 0.91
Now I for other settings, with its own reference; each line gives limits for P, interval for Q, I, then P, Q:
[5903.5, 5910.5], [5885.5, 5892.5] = 1.06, 1.01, 0.95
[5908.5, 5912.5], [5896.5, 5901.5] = 1.06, 1.05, 0.99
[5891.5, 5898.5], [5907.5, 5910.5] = 0.84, 0.88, 1.05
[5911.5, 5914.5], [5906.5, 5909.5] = 1.00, 1.04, 1.04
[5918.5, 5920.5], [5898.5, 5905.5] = 0.84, 0.91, 1.08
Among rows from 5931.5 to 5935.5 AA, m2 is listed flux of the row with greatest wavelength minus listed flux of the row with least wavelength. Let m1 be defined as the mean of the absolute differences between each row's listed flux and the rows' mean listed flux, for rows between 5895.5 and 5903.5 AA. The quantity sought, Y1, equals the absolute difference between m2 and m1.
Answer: 36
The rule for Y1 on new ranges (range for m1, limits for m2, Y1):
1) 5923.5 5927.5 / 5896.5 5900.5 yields 13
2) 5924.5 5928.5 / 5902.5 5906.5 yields 43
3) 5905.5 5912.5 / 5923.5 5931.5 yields 10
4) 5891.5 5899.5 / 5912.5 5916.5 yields 4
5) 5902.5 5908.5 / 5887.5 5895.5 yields 27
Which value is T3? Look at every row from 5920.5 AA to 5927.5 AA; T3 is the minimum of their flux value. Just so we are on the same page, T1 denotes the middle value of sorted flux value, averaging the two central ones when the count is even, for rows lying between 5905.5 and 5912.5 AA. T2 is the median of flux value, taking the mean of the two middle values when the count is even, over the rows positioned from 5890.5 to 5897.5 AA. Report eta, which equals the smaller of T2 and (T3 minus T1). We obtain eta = -23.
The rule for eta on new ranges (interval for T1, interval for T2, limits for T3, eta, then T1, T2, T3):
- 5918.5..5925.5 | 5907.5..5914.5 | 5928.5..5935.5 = -1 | 123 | 138.7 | 122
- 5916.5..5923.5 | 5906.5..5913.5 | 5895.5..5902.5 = -19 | 123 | 138.7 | 103.9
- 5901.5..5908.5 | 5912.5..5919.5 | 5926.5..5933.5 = -11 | 141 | 136.8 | 130.2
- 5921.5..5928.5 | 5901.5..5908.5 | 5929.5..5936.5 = -12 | 134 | 141.0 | 122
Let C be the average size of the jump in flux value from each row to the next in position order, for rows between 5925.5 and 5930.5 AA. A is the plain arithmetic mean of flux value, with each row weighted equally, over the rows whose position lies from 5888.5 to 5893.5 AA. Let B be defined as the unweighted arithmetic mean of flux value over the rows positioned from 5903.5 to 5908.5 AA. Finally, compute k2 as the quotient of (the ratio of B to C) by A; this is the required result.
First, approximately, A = 135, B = 133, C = 4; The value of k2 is 0.22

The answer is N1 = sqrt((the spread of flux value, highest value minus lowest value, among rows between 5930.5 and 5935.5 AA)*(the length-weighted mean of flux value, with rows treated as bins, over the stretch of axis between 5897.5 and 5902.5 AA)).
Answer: 64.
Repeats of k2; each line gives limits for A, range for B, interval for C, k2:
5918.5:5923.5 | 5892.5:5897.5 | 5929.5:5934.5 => 0.12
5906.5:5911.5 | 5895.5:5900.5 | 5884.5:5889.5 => 0.11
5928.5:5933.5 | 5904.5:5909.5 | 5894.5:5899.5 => 0.09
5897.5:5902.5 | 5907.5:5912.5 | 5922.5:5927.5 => 0.31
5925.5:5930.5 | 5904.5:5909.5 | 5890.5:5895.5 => 0.06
